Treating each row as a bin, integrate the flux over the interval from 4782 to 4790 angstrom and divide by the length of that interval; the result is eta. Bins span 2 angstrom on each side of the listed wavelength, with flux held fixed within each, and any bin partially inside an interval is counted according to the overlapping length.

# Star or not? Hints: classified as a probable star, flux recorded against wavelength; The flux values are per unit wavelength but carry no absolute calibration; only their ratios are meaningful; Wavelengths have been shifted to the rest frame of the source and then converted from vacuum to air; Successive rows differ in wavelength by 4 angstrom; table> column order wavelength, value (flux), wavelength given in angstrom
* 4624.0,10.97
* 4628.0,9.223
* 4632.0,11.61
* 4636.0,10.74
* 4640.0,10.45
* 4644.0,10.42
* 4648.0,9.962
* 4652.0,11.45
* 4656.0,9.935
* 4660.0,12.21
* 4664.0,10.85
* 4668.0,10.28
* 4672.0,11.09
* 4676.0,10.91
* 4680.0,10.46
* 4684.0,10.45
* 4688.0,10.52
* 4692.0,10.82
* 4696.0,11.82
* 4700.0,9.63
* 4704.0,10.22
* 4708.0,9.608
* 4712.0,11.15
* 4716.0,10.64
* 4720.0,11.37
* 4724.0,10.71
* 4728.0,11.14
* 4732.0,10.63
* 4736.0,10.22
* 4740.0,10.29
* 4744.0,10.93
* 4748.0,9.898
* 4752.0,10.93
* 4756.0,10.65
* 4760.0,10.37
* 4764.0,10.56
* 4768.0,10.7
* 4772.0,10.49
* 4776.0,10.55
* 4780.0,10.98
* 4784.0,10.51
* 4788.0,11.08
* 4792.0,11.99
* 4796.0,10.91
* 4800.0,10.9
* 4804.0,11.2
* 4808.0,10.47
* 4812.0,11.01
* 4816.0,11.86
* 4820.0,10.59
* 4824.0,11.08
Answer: 10.8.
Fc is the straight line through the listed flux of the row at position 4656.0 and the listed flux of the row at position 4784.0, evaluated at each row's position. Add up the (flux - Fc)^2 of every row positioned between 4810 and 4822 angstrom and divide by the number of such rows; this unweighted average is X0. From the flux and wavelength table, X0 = 0.5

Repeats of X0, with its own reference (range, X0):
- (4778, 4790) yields 0.2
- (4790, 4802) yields 0.8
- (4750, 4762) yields 0.1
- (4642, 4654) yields 0.9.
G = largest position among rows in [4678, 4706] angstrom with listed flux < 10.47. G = 4704.0 angstrom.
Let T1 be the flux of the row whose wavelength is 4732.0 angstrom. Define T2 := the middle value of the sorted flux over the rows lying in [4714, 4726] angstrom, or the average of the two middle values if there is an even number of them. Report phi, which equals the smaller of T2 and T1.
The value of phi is 10.6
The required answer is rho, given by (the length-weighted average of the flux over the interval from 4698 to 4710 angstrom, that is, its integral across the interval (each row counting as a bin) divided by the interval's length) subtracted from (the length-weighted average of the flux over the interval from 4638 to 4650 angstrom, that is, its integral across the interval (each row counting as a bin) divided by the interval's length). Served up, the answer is 0.46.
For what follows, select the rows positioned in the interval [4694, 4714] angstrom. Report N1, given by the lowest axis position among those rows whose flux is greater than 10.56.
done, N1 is 4696.0 angstrom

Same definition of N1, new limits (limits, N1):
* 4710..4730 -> 4712.0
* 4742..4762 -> 4744.0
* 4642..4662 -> 4652.0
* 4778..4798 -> 4780.0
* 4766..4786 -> 4768.0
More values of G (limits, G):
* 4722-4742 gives 4740.0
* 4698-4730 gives 4708.0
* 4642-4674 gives 4668.0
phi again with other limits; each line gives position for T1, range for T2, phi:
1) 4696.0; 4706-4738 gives 10.7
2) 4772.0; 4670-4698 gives 10.5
